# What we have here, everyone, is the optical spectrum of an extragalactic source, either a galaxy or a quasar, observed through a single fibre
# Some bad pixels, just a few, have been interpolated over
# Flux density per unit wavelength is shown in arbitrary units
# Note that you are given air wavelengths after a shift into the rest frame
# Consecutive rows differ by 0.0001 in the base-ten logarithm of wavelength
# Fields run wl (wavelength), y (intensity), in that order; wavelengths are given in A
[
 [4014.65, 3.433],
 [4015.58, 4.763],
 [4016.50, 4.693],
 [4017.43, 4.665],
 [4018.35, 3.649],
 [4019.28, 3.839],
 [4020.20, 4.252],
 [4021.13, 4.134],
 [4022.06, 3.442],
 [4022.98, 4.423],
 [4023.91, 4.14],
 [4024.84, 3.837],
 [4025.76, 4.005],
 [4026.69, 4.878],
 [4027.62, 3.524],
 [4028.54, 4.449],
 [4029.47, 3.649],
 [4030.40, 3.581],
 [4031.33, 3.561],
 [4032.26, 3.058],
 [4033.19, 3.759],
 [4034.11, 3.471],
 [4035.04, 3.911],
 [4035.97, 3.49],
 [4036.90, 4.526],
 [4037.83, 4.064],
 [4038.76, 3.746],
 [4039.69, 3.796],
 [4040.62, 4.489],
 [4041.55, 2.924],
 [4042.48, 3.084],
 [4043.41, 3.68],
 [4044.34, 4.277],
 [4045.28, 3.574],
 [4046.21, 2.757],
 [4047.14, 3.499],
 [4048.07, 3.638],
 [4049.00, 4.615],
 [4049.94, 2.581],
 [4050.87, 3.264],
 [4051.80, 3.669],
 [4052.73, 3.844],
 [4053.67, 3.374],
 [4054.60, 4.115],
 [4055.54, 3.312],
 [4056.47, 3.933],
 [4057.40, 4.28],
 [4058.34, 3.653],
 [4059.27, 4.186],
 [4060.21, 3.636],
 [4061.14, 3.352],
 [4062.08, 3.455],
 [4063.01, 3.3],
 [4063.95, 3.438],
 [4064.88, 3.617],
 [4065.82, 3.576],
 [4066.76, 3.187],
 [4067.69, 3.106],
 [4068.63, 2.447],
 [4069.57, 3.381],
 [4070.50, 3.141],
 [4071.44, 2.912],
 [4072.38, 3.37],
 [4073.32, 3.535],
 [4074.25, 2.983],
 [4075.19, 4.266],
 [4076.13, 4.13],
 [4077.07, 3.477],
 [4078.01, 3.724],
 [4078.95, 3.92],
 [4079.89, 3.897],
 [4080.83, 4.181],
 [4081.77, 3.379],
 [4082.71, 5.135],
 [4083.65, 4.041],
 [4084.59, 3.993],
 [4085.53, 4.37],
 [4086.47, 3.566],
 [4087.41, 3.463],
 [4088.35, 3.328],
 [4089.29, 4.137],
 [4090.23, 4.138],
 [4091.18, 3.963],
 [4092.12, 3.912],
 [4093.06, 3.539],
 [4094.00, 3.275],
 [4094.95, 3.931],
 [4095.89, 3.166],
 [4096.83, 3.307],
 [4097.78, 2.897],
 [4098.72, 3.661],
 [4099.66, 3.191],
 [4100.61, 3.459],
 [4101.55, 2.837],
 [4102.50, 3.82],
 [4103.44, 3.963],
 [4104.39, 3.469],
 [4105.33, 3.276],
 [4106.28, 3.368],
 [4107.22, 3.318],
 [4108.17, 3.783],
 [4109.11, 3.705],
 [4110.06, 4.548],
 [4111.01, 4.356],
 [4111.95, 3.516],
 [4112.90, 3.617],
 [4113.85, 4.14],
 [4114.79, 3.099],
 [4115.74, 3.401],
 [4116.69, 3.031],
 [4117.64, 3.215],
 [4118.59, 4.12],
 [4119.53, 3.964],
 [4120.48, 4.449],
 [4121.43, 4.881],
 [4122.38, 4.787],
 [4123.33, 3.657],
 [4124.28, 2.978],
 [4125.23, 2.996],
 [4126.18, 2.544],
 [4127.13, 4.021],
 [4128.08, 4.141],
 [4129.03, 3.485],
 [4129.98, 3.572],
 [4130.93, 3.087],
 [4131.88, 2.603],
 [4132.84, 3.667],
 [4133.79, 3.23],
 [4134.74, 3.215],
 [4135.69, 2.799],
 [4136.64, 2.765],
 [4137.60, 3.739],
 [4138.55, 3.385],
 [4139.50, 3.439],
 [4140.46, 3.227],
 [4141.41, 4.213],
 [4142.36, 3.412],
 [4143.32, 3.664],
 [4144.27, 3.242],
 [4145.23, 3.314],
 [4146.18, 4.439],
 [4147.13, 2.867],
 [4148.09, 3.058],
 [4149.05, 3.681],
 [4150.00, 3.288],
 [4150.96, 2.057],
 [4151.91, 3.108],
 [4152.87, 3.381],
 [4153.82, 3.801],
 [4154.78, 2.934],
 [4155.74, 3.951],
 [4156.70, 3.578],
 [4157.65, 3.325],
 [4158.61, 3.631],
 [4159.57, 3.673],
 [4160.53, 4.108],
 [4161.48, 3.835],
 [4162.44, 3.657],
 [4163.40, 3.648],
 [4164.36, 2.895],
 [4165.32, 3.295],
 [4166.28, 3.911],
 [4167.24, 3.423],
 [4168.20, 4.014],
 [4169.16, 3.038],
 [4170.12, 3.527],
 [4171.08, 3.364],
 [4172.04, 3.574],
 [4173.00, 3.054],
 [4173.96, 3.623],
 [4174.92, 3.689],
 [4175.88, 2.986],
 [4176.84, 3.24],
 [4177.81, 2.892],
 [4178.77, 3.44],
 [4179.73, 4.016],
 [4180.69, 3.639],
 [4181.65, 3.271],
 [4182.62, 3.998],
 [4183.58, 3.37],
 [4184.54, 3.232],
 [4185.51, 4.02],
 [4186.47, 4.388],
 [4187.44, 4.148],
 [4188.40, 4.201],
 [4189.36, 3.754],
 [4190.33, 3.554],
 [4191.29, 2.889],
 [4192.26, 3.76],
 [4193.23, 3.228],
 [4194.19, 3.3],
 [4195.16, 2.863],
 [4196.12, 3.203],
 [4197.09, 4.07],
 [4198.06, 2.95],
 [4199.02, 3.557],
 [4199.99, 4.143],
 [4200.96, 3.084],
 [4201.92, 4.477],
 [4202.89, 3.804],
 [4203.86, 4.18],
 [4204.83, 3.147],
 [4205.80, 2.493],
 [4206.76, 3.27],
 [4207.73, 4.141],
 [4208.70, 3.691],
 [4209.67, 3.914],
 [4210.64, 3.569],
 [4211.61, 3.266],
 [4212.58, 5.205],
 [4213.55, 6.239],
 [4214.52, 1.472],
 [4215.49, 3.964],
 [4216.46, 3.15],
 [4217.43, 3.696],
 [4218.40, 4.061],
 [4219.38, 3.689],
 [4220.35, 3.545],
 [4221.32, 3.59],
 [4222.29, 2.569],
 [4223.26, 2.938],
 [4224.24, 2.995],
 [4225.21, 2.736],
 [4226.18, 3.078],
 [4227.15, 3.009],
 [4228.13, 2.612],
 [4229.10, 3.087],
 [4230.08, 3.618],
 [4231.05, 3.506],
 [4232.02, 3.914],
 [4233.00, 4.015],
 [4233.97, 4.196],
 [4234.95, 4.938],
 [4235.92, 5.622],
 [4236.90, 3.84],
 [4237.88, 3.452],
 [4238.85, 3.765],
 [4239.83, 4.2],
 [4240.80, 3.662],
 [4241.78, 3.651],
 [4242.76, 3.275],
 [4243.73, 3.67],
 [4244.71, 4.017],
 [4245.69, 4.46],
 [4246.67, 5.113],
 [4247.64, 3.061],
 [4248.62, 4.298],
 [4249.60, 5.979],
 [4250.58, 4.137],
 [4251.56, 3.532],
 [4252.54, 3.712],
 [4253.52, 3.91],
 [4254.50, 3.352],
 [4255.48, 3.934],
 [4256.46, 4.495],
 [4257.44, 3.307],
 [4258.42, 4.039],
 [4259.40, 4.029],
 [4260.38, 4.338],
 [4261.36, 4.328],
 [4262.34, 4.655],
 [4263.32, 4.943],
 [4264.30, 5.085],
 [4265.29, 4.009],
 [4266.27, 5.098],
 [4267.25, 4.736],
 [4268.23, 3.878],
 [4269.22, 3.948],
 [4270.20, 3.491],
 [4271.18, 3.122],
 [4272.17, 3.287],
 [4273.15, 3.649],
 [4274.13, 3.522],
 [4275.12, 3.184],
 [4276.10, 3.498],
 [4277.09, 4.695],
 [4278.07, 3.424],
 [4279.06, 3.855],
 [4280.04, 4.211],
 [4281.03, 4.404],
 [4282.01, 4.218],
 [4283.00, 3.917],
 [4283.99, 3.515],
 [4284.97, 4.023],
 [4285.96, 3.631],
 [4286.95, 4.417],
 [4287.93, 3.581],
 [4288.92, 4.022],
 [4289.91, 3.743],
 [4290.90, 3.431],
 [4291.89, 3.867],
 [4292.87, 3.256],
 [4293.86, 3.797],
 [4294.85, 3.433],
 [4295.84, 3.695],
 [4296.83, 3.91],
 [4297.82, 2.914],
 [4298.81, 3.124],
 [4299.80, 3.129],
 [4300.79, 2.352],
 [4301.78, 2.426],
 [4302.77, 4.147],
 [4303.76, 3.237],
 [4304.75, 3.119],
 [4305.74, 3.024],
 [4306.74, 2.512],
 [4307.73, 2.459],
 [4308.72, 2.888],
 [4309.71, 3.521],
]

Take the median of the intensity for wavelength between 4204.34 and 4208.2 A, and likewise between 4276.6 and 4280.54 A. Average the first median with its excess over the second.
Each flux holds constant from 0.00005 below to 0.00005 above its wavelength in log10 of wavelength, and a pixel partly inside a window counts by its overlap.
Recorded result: 1.19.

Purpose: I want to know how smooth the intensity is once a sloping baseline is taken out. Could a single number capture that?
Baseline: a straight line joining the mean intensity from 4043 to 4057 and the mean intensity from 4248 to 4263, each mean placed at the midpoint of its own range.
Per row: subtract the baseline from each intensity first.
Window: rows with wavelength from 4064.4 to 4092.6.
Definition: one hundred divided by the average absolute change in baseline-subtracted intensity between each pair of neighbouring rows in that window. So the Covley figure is 228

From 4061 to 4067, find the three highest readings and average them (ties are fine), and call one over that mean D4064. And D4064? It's 0.282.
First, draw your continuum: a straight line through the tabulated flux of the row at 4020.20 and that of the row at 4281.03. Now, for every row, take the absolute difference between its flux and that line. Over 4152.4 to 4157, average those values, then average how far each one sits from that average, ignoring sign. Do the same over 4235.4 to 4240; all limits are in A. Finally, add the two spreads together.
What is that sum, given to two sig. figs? 0.60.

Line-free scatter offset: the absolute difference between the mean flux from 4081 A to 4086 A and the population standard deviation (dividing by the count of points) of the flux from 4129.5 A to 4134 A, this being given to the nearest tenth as 3.8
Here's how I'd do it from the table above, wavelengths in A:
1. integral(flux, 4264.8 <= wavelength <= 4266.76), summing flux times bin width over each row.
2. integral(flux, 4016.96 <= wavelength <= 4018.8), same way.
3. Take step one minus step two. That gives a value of 1.3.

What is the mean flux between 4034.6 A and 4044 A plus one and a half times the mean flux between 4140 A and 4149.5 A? 9.0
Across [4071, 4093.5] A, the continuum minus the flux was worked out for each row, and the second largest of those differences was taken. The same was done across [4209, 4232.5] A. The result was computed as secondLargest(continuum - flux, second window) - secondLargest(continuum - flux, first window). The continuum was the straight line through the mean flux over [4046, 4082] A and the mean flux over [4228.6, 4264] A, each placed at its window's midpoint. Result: 0.83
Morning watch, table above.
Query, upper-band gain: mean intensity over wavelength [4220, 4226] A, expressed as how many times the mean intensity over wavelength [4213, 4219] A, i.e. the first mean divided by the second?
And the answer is 0.81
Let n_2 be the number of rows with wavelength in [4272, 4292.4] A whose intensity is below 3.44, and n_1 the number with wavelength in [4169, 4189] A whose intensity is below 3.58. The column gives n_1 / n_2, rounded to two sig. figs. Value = 3.0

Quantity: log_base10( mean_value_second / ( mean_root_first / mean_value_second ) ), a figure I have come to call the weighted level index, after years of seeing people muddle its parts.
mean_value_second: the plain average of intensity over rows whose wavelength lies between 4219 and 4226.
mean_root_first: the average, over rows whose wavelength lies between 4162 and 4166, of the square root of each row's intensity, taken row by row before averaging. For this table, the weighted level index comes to 0.73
